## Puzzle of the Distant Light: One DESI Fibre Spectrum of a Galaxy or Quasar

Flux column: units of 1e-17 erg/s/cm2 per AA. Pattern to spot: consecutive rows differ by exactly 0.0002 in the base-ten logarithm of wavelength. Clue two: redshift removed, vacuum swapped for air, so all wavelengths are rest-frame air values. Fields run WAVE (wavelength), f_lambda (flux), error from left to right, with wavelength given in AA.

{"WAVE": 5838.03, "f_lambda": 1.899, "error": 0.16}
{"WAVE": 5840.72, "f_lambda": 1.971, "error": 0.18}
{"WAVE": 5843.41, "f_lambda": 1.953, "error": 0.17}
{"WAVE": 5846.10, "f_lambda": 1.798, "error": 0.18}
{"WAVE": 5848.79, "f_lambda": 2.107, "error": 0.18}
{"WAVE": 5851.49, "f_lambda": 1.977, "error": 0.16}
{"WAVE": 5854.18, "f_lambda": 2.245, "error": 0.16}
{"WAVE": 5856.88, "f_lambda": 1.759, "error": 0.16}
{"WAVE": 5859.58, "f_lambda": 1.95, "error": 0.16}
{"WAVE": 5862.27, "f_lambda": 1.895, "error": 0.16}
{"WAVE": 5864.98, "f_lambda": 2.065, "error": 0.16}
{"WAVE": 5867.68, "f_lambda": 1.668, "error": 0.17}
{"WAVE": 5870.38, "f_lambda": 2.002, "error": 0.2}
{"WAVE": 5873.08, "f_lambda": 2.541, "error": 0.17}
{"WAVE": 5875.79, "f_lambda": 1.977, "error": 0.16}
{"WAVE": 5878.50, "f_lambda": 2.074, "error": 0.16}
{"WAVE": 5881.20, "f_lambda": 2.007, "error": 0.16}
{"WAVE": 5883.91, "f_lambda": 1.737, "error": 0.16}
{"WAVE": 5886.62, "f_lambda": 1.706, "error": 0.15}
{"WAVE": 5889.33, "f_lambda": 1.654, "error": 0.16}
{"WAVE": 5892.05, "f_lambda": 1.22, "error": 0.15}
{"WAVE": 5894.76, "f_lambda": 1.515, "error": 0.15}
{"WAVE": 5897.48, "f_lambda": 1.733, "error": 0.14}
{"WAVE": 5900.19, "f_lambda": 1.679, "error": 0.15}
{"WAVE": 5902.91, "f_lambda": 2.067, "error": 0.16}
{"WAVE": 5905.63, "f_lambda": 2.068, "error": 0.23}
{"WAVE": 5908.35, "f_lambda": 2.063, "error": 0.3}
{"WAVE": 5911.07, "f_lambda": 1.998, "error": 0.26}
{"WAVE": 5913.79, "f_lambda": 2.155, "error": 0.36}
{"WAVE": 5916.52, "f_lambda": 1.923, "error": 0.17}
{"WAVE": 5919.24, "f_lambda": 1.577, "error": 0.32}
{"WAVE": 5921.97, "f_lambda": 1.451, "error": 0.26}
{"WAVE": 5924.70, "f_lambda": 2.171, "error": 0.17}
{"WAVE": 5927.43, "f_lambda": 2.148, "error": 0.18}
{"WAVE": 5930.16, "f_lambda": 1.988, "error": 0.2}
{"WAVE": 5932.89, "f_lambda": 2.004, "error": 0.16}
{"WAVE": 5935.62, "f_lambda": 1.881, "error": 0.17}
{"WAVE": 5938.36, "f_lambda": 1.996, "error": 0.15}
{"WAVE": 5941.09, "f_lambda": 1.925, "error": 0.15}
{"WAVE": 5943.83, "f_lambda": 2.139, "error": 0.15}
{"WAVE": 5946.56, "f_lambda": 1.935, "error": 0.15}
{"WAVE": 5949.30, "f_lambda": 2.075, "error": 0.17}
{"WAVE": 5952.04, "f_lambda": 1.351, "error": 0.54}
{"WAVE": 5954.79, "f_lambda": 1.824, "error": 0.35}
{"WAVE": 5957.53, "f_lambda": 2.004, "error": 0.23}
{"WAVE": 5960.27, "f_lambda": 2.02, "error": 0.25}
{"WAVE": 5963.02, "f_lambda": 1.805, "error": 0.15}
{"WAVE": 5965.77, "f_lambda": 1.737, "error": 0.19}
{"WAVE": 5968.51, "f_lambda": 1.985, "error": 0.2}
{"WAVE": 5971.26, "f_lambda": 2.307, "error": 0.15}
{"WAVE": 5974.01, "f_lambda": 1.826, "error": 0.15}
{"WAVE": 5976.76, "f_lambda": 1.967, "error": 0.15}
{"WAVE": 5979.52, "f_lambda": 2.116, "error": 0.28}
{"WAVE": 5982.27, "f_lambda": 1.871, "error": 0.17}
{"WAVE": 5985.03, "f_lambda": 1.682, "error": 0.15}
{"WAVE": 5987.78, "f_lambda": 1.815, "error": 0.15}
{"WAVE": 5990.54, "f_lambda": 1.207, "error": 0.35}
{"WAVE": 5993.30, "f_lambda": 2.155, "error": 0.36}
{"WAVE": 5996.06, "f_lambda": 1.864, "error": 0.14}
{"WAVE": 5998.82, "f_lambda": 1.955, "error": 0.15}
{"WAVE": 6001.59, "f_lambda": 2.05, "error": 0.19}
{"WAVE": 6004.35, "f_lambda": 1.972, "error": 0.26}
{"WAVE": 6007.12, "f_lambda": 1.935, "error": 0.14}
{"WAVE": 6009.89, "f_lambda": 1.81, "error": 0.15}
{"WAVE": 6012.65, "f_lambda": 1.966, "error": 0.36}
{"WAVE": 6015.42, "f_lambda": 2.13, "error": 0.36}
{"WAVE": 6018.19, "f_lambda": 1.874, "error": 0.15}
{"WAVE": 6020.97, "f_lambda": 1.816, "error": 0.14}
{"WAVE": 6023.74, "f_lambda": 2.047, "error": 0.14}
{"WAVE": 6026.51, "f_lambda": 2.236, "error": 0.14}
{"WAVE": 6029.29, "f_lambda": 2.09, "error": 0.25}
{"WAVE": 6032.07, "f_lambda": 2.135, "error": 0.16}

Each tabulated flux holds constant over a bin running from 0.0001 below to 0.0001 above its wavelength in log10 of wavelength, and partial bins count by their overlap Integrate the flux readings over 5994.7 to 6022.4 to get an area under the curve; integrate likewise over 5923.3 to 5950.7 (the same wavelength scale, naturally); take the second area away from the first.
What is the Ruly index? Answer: -1.8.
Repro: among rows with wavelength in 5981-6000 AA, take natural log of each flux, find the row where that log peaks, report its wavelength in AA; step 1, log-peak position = 5993.30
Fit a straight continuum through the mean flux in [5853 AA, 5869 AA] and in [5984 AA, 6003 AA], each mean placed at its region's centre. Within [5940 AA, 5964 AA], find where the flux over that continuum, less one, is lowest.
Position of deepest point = 5952.04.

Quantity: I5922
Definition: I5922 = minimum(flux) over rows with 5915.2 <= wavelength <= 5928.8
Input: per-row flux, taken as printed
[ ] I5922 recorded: 1.451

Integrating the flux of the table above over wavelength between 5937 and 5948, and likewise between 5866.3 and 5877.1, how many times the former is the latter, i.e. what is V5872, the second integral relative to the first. 1.01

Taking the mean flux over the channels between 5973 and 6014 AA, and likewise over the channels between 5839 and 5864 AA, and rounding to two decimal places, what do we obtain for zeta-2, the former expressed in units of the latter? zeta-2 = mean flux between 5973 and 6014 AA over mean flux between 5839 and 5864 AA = 0.96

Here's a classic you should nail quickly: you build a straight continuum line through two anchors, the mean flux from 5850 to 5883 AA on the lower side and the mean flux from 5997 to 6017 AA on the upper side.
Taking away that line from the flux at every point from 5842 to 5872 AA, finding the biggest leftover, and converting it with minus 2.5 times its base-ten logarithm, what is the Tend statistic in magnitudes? 1.6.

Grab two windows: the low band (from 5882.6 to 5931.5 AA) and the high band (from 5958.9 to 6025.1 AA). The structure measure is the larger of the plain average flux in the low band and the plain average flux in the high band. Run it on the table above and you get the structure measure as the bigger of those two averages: 1.91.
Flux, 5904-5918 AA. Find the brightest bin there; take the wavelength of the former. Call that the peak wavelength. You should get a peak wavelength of 5913.79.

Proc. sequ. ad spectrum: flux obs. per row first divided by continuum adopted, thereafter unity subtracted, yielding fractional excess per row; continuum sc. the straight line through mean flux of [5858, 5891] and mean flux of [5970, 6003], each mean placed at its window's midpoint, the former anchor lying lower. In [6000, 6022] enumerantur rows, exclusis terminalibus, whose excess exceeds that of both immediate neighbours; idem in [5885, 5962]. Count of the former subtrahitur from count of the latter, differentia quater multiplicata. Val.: 28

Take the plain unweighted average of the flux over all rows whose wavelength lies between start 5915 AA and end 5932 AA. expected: 1.88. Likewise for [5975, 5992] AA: 1.78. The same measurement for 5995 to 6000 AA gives 1.91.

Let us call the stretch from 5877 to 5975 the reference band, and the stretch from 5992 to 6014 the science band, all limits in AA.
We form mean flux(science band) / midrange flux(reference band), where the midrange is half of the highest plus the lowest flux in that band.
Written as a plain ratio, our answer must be 1.11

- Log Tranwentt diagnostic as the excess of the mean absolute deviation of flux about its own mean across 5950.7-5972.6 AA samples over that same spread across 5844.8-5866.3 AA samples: 0.08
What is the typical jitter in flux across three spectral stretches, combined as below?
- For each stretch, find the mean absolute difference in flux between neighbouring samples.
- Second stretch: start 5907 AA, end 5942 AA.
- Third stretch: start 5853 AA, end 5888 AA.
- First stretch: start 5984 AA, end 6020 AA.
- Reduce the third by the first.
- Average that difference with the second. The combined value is 0.099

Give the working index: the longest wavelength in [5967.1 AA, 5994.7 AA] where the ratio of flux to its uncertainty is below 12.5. 5993.30 AA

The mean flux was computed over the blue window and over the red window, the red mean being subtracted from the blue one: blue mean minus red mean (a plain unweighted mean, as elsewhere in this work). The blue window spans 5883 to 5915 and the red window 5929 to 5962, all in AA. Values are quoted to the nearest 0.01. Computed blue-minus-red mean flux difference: -0.13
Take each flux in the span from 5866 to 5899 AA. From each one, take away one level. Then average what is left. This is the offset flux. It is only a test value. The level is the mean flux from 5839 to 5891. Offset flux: -0.13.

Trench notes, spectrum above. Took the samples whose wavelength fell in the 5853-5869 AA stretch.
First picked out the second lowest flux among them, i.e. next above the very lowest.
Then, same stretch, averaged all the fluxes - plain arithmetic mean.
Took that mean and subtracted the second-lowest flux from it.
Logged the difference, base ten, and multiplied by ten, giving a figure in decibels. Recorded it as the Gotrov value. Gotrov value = -7.7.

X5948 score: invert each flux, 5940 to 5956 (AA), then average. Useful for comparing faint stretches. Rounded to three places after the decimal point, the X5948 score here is 0.546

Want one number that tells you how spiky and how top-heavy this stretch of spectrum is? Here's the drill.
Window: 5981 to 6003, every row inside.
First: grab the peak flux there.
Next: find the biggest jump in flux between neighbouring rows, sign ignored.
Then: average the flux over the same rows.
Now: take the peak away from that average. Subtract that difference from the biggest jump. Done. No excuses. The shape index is 1.28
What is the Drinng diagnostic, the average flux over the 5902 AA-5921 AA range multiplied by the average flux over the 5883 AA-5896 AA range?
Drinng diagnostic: 3.1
